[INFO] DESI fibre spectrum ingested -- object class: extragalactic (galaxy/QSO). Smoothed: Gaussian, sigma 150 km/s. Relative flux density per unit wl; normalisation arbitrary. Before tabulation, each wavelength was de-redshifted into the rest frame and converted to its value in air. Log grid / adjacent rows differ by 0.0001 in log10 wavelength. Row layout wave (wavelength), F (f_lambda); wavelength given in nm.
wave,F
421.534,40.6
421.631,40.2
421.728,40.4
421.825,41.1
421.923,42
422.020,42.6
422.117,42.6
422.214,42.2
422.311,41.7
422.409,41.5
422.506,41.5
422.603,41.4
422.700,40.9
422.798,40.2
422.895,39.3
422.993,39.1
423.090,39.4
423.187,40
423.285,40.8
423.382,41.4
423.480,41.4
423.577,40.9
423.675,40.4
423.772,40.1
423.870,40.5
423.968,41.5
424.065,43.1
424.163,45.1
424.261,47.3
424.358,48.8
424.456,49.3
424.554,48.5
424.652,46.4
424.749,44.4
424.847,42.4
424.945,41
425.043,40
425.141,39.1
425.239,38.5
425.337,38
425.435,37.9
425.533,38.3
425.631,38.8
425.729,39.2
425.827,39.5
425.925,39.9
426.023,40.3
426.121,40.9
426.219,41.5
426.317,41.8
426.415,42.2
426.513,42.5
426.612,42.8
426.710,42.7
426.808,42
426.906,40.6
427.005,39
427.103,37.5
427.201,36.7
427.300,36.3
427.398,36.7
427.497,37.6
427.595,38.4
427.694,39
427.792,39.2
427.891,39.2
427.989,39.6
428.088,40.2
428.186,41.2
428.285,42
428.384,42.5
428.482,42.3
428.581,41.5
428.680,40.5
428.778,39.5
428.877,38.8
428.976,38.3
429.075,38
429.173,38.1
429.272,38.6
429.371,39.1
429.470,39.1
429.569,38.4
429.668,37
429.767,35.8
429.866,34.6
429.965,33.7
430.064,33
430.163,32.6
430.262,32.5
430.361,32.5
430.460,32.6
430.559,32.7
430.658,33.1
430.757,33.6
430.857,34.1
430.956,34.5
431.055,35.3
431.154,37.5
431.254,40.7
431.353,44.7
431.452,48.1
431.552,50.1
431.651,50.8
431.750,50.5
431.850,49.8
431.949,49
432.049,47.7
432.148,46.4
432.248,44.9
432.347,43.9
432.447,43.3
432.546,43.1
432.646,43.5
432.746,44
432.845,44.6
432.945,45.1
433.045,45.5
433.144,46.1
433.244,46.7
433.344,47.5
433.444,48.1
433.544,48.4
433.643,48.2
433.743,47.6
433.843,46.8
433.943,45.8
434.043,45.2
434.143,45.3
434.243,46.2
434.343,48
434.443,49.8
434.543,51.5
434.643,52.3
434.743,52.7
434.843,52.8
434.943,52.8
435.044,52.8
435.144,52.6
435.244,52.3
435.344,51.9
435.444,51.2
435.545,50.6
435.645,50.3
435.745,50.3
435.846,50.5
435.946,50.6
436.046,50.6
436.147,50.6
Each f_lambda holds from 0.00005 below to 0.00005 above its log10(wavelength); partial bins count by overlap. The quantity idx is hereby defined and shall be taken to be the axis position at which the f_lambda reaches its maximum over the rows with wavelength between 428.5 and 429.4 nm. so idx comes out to 428.581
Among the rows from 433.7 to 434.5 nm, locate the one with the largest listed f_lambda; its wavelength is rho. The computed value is 434.443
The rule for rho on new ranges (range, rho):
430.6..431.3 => 431.254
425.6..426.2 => 426.121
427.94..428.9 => 428.384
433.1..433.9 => 433.544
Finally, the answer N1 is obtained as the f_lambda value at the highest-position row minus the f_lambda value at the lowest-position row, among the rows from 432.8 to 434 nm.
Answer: 1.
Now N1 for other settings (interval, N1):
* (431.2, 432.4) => 3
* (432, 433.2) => -2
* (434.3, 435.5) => 3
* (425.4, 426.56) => 5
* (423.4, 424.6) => 7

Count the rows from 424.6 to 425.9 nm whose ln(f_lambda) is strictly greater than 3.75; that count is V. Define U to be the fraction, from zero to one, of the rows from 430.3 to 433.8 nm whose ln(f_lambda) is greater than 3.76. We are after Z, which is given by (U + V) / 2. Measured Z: 1.4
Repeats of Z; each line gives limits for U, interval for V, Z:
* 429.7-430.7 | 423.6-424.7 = 3.5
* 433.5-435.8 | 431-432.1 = 4.5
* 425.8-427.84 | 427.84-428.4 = 0.0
